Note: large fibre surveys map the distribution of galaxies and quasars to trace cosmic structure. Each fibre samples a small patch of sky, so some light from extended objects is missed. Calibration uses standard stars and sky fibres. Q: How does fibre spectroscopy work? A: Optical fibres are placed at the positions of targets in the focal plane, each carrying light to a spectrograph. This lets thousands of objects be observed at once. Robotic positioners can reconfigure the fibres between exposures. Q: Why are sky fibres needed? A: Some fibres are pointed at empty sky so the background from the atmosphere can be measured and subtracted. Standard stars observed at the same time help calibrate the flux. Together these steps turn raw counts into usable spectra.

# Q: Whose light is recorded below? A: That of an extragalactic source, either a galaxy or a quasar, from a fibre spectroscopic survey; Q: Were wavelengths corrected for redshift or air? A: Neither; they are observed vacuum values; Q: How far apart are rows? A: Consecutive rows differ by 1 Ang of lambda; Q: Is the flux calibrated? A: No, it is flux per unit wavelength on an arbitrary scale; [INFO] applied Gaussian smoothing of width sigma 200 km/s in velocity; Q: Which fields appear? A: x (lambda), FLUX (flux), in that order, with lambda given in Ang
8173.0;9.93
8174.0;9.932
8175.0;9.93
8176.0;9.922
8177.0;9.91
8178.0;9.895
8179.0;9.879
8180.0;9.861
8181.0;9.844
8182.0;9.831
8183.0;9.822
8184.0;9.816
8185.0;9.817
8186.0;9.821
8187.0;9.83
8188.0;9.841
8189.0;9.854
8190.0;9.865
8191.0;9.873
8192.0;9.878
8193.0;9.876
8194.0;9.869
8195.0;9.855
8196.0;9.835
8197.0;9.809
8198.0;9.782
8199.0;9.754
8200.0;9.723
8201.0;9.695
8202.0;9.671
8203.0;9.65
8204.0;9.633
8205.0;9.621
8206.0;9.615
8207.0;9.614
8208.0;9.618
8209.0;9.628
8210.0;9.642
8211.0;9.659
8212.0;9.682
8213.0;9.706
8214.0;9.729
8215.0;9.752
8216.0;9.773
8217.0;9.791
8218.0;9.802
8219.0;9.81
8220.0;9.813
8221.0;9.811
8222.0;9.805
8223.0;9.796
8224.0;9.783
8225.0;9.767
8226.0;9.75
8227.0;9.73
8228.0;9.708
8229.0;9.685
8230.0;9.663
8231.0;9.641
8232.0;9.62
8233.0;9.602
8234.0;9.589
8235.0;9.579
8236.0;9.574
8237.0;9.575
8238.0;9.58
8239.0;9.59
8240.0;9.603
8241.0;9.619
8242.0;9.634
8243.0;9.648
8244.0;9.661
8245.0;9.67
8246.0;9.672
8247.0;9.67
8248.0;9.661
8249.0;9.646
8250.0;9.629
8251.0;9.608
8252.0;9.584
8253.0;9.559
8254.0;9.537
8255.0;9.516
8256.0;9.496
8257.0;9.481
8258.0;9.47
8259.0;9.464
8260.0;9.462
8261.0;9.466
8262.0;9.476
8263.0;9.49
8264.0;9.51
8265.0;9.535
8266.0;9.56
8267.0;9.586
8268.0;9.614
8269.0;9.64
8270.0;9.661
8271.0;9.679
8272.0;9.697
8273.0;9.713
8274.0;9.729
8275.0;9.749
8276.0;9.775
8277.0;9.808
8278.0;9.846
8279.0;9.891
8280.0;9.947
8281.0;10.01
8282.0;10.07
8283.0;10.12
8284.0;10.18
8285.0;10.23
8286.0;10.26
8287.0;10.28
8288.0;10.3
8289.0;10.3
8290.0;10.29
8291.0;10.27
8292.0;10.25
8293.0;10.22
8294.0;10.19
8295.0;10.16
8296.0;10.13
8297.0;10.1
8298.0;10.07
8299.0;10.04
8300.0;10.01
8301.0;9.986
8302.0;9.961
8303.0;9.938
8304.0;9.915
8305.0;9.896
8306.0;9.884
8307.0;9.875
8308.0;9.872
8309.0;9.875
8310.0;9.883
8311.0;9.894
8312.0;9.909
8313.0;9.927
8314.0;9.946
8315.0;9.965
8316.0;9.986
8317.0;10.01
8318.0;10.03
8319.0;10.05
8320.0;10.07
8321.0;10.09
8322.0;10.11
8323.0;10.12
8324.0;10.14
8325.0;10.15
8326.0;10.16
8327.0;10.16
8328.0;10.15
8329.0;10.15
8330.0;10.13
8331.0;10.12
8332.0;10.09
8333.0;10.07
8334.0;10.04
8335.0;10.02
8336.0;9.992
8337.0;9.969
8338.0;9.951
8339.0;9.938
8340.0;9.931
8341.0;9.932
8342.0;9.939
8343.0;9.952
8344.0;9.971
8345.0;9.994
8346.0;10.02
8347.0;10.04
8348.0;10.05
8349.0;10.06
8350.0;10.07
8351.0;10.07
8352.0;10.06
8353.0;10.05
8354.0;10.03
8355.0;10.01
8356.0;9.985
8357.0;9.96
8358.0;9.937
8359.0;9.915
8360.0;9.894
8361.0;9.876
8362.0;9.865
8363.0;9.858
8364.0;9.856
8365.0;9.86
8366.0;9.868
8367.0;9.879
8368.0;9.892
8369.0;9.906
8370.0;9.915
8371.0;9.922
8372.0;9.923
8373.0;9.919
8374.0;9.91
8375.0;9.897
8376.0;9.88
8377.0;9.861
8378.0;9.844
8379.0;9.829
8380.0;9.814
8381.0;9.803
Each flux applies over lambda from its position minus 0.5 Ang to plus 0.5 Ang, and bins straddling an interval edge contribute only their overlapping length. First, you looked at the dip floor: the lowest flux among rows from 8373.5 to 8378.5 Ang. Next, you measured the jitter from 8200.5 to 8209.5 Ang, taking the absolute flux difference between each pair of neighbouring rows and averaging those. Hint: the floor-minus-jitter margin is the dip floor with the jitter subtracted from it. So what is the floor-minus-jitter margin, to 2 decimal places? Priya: 9.83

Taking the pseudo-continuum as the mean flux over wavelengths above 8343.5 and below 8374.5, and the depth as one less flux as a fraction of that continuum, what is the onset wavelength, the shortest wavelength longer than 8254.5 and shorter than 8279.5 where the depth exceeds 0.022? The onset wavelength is 8255.0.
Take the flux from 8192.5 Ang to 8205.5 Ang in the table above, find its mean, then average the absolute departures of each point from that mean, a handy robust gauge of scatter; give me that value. 0.080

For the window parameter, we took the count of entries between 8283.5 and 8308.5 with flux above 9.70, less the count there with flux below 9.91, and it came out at 21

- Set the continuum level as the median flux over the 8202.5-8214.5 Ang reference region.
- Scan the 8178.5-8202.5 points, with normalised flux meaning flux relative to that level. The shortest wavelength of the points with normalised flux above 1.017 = 8179.0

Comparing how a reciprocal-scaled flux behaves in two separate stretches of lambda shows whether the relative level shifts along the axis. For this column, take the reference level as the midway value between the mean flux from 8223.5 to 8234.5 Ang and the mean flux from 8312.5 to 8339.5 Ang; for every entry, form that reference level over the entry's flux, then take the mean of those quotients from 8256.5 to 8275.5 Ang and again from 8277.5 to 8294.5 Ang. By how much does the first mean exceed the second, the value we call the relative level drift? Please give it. 0.06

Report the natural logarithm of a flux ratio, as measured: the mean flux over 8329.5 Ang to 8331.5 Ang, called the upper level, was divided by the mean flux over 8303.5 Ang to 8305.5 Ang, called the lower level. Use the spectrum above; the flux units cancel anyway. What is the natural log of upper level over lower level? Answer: 0.02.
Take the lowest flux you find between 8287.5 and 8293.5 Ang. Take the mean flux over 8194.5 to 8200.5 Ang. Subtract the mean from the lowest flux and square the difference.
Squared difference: 0.18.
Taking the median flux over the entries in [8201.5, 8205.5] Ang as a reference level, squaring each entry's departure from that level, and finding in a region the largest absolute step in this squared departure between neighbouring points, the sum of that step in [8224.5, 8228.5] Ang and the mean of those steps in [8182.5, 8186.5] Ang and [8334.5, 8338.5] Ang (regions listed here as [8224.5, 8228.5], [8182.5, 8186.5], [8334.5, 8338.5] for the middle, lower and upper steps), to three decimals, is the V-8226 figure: 0.015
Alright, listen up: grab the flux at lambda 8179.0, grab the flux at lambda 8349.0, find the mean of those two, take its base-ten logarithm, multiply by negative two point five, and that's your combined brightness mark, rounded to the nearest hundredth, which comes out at -2.50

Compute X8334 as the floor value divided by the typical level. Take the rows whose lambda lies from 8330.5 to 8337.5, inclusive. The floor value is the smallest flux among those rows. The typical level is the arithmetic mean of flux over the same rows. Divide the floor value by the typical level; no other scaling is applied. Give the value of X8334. 0.993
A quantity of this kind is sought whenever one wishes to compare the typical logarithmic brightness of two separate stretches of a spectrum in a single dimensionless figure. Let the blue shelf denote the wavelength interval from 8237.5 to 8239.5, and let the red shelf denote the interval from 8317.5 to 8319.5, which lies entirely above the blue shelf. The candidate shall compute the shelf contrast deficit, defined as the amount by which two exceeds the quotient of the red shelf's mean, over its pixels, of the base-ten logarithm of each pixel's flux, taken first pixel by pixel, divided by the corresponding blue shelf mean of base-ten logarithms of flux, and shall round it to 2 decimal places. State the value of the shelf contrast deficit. 0.98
